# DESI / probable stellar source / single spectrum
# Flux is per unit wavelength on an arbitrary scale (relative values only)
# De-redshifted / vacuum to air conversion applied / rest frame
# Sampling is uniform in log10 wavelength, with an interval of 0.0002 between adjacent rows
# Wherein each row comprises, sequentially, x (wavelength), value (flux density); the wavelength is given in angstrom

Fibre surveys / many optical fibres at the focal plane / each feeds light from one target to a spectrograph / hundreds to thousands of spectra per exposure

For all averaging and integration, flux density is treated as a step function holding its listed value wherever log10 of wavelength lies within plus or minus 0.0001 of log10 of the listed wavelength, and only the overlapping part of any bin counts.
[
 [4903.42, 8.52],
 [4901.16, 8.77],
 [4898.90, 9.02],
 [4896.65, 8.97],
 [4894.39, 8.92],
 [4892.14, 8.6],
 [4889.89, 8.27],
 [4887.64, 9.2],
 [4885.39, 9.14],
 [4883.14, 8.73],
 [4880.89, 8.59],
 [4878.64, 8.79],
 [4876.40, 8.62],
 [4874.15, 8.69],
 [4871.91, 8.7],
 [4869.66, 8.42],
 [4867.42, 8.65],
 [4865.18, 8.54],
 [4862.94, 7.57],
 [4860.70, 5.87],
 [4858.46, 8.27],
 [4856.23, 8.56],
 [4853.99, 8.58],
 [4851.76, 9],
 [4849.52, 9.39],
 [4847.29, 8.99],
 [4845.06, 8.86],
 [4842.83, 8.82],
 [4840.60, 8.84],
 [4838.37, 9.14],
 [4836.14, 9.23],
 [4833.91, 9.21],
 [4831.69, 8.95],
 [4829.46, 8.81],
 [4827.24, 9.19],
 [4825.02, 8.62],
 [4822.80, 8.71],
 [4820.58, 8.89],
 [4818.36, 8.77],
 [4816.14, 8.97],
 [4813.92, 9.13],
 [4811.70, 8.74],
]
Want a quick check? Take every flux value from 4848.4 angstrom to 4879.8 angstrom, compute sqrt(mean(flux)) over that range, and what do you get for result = 2.90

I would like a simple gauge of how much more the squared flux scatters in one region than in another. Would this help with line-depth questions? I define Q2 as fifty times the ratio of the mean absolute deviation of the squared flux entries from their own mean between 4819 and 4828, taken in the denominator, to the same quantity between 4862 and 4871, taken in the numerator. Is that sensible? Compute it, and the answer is 88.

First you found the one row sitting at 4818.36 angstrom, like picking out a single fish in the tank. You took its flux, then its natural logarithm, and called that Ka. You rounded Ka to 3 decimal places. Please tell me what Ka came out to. 2.171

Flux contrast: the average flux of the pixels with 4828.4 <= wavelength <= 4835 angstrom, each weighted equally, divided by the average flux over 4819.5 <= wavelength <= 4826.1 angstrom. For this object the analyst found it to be 1.03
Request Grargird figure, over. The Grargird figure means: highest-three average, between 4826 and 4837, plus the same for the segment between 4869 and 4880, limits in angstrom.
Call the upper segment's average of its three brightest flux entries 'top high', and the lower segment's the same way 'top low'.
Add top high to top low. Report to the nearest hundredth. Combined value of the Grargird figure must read 17.94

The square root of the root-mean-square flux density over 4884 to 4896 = 2.97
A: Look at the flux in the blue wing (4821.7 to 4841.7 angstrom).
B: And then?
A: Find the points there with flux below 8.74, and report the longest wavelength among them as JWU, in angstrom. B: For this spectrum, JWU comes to 4825.02 angstrom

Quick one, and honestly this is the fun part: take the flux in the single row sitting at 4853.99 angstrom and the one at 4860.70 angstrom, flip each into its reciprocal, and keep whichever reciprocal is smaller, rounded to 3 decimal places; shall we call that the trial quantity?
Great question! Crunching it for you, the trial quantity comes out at 0.117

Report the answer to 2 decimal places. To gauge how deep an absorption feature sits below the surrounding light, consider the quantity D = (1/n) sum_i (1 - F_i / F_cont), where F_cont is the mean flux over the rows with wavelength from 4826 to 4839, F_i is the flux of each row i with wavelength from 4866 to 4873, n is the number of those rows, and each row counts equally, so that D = 0.05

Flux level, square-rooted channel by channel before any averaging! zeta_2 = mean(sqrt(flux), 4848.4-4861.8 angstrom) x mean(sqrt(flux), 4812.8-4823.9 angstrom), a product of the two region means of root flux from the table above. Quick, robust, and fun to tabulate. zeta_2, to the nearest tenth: 8.6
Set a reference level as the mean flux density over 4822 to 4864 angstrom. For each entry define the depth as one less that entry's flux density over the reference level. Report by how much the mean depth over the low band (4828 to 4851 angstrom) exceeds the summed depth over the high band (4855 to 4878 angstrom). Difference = -0.6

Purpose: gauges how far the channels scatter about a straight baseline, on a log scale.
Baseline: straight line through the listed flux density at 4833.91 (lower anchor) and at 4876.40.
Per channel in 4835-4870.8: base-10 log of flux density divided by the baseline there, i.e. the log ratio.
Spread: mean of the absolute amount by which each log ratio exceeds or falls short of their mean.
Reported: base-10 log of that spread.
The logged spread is -1.6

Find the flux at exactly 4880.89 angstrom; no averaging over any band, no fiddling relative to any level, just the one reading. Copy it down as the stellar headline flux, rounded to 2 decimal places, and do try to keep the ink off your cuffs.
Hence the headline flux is 8.59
